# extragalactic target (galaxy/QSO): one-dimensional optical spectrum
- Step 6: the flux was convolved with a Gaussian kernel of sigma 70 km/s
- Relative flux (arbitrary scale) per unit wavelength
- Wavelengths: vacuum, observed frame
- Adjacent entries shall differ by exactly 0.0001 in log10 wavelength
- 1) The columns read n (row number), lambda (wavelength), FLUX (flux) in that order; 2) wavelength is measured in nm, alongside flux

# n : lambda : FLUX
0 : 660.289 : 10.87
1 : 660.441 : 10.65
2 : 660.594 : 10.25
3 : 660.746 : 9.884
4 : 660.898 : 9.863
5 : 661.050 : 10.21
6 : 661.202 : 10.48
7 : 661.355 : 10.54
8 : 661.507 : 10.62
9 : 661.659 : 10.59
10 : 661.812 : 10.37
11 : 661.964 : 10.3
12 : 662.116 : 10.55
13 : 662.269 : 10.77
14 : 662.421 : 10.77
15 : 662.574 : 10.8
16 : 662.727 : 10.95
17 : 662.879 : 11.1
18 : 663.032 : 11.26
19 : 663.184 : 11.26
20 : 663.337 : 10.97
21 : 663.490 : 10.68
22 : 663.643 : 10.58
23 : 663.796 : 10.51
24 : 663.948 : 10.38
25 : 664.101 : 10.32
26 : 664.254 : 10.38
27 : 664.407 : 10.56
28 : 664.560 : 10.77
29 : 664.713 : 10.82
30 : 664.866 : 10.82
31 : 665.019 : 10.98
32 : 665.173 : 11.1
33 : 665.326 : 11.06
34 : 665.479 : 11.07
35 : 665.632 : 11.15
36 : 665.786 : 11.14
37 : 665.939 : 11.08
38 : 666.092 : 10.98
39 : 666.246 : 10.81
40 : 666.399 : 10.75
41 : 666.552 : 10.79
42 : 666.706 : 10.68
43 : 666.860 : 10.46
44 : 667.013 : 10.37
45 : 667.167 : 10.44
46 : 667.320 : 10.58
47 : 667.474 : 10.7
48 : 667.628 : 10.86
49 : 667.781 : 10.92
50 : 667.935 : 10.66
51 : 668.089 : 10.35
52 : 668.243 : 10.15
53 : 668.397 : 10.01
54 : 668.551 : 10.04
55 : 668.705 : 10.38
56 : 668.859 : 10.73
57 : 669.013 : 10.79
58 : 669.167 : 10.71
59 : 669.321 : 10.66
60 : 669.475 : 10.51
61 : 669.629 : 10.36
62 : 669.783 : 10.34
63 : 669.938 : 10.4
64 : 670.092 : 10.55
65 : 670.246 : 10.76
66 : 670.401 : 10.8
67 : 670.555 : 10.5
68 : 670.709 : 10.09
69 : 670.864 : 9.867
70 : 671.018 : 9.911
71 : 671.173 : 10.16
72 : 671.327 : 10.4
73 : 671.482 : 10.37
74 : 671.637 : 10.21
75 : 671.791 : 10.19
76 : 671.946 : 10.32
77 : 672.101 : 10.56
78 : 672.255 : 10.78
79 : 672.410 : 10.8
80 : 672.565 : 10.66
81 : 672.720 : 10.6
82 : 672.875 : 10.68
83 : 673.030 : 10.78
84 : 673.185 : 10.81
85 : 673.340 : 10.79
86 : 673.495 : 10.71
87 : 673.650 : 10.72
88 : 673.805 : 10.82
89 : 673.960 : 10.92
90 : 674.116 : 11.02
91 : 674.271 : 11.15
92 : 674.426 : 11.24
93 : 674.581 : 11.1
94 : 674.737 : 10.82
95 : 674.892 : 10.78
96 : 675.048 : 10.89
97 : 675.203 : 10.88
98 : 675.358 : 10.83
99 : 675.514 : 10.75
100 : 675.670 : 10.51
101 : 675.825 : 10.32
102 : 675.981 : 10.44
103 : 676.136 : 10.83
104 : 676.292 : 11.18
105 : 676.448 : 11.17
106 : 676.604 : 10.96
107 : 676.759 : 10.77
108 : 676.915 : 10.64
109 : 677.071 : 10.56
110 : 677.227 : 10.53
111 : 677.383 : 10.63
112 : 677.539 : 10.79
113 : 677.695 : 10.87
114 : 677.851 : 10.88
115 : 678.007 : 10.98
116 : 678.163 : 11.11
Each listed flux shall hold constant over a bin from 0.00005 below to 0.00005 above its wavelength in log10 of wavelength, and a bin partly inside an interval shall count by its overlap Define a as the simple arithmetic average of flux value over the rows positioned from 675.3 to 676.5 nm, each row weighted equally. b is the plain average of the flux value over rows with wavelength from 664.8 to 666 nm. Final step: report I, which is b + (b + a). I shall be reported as 32.9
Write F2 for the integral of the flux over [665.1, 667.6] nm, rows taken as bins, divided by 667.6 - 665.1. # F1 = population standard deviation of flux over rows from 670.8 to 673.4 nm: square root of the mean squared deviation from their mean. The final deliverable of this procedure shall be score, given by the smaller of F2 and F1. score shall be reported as 0.30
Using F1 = 0.30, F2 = 10.8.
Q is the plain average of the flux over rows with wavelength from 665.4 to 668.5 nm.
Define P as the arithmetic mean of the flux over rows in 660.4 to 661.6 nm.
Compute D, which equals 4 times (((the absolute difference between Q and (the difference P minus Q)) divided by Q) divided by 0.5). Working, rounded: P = 10.3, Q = 10.7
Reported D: 8.3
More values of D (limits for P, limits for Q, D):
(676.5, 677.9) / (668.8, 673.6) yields 7.8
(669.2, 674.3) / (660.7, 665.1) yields 8.1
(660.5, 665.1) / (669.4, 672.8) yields 7.8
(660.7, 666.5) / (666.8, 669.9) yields 7.8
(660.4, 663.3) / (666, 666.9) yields 8.1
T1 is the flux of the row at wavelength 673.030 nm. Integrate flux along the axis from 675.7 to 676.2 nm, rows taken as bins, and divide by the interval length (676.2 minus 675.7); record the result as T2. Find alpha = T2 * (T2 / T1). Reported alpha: 10.30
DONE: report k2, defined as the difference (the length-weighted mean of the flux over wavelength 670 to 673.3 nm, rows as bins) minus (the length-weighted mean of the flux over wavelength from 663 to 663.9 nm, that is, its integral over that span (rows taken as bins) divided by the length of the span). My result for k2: -0.4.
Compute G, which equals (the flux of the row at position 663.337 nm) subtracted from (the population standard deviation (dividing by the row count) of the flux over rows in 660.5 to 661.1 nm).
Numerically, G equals -10.8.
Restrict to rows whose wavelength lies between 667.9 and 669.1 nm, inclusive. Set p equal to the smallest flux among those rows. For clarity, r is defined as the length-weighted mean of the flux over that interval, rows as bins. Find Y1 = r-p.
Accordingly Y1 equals 0.37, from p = 10.01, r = 10.4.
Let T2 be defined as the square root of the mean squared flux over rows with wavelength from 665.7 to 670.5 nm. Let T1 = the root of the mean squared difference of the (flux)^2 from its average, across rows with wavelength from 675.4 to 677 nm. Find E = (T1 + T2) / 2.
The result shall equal 8.3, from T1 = 5.9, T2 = 10.61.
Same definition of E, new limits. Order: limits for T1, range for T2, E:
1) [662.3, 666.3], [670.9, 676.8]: 8.3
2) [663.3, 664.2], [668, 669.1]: 7.5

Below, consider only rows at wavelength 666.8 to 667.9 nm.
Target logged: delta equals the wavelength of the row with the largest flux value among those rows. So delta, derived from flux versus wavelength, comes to 667.781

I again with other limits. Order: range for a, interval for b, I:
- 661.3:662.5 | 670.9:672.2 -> 31.1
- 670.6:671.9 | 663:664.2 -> 31.6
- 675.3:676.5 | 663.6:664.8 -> 31.8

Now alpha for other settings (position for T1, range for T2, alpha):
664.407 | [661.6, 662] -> 10.28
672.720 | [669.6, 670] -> 10.11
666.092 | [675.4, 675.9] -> 10.12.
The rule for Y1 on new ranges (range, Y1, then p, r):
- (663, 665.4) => 0.45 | 10.32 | 10.8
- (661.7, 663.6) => 0.50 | 10.3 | 10.8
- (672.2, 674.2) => 0.17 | 10.6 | 10.8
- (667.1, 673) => 0.60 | 9.867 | 10.5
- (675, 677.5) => 0.42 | 10.32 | 10.7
